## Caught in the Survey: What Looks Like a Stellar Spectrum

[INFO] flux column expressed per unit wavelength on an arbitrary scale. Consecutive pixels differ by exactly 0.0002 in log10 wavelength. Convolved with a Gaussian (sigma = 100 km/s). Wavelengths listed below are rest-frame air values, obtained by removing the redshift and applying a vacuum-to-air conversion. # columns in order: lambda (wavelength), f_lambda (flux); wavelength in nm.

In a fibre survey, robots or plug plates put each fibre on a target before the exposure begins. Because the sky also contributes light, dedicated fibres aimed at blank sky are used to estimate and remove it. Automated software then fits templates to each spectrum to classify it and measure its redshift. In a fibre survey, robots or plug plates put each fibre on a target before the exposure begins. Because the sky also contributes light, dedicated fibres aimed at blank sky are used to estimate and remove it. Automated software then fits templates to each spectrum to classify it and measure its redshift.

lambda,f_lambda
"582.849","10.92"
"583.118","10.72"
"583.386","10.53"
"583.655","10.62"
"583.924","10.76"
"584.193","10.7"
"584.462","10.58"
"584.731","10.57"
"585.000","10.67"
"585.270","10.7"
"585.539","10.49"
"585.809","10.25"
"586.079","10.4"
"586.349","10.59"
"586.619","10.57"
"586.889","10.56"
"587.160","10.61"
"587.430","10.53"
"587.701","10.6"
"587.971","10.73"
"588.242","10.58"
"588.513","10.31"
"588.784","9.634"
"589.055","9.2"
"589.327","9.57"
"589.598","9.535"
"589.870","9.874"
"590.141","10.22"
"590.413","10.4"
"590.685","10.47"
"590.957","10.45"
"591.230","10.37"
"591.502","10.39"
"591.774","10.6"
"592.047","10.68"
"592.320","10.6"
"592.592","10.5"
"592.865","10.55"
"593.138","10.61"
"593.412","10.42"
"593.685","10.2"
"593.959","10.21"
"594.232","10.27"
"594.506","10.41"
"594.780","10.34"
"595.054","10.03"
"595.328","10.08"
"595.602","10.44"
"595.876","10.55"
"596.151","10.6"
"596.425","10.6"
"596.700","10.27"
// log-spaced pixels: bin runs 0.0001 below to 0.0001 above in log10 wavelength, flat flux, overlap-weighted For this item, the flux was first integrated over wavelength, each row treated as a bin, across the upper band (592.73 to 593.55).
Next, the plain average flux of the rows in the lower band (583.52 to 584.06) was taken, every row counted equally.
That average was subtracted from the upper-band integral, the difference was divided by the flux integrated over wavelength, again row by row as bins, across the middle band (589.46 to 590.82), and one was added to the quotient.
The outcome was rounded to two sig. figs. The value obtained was 0.85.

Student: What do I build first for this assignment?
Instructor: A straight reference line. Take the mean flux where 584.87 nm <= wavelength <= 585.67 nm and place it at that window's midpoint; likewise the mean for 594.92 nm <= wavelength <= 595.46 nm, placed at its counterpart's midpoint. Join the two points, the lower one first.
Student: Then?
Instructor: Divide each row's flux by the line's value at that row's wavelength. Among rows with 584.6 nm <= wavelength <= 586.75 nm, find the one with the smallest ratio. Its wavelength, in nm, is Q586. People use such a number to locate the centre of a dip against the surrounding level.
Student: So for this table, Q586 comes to 585.809 nm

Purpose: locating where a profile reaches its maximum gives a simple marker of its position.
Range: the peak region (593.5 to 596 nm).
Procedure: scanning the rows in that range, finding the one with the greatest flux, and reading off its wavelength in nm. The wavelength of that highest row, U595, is 595.876 nm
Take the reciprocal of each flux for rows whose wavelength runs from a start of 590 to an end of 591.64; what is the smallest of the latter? 0.0955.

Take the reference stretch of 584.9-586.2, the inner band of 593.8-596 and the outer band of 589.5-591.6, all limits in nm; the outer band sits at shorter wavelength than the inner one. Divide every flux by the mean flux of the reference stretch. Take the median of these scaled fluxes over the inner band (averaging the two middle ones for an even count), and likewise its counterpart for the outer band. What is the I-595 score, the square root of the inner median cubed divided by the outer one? 0.978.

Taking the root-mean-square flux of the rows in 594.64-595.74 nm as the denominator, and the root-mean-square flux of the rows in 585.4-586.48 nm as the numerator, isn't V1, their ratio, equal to 1.02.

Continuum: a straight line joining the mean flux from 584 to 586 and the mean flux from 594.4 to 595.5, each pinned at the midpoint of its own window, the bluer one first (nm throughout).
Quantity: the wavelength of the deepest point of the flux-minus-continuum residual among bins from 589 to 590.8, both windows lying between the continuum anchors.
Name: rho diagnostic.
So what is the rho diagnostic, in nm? 589.055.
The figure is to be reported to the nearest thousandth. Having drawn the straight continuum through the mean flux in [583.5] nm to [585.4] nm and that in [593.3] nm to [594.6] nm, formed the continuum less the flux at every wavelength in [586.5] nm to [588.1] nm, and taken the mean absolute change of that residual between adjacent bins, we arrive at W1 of 0.070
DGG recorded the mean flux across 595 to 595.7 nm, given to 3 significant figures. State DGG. 10.2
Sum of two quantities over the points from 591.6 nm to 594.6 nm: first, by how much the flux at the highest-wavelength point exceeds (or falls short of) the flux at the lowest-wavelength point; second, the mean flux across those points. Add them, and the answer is 10.3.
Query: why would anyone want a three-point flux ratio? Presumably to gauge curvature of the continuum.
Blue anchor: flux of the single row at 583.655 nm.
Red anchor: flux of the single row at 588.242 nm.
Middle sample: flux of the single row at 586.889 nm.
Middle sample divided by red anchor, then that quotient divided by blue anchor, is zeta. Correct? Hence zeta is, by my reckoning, 0.094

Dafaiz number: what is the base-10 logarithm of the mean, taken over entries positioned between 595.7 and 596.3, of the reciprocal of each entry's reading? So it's -1.02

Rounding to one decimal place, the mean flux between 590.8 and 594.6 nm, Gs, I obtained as 10.4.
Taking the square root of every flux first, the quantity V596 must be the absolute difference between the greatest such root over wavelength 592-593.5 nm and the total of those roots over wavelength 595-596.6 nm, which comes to 16.1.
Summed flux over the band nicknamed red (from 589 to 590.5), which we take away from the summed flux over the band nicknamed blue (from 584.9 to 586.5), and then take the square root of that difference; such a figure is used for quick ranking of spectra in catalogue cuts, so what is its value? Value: 2.1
